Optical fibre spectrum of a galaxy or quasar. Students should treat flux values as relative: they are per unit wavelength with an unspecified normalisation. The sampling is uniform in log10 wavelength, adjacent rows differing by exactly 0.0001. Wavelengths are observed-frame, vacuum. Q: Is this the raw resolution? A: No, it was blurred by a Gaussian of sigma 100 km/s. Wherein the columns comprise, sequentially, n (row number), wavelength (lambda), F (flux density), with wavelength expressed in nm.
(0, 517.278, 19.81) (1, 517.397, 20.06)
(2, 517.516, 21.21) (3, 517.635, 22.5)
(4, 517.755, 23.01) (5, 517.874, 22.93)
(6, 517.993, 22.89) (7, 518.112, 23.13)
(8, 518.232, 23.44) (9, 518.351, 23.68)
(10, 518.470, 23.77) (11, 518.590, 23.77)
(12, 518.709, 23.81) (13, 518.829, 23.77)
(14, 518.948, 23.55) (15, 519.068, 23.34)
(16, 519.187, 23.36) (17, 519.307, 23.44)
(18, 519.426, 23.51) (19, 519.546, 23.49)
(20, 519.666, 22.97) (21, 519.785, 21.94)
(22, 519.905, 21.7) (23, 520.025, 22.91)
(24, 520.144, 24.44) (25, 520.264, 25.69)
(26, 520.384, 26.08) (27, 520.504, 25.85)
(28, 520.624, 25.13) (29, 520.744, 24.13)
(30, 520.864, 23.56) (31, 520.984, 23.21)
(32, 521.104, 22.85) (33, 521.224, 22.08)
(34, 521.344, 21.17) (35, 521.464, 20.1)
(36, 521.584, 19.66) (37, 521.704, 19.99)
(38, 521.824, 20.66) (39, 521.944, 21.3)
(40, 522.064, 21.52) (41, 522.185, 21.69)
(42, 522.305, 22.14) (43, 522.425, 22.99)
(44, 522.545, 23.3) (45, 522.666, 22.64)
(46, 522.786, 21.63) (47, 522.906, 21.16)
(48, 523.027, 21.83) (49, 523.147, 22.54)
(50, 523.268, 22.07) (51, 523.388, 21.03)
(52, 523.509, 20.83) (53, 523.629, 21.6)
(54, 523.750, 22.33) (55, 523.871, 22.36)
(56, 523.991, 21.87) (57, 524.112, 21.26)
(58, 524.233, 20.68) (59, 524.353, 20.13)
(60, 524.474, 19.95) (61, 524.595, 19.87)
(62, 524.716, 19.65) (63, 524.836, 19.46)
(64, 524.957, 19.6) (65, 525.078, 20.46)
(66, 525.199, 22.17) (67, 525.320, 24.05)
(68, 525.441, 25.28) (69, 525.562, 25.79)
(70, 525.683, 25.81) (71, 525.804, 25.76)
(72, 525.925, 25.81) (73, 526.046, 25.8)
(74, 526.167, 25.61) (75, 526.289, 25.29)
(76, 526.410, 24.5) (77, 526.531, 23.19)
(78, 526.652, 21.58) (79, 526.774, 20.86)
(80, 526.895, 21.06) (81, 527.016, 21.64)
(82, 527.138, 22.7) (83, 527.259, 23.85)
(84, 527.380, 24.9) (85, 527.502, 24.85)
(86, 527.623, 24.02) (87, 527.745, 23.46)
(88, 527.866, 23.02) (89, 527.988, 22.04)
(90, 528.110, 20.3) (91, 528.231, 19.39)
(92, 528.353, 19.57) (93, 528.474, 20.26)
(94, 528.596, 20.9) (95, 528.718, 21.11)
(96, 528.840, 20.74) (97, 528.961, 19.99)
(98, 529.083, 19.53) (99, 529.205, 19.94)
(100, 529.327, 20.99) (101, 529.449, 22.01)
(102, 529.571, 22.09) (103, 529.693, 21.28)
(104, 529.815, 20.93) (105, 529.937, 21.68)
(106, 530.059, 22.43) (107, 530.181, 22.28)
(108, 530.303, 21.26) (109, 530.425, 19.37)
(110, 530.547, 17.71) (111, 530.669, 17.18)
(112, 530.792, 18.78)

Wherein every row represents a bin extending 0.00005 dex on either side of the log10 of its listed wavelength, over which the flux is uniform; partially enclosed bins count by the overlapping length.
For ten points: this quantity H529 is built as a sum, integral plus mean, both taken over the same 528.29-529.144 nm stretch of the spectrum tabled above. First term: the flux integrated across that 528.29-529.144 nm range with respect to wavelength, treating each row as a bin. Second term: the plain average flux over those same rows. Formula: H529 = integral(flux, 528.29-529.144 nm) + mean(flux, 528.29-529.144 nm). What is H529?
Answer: 38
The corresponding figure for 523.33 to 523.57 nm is 26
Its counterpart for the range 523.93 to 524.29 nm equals 29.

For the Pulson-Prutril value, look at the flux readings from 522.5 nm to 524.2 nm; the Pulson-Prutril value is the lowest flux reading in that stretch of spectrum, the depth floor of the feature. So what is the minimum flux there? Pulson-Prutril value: 20.83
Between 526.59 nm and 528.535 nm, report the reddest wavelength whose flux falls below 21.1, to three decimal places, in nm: 528.474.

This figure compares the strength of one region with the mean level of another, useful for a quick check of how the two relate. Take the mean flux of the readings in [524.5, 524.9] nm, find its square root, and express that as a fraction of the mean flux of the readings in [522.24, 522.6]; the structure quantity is 0.194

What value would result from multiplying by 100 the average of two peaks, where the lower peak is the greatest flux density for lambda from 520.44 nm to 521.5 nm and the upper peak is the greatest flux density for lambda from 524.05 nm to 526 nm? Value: 2583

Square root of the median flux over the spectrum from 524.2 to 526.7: 4.82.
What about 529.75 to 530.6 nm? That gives 4.61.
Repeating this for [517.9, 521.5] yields 4.84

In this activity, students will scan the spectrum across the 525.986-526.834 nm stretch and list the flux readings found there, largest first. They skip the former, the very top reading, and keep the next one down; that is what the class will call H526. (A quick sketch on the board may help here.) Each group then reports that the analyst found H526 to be 25.61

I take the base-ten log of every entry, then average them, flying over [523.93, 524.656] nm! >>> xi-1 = 1.31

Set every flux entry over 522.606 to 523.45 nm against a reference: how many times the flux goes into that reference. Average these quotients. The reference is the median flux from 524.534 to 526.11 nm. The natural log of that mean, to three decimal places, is 0.097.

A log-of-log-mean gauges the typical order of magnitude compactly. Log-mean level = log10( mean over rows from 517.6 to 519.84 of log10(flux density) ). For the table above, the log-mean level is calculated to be 0.136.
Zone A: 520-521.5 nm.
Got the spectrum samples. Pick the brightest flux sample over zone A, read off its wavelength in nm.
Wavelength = 520.384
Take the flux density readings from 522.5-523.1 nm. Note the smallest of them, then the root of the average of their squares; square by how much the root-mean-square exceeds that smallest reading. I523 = 0.93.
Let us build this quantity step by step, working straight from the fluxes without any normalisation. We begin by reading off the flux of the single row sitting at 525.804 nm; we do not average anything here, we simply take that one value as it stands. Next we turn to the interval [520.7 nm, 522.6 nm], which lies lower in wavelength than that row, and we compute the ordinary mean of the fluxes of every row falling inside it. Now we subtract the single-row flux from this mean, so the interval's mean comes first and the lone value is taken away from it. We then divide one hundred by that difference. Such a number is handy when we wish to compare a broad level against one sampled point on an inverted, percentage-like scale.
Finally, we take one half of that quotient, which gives -13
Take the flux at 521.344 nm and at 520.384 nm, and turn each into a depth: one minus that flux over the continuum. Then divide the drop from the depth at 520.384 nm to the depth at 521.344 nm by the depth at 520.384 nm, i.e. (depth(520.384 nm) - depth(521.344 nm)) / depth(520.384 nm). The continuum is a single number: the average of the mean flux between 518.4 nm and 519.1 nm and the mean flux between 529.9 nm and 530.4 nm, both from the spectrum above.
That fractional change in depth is 1.5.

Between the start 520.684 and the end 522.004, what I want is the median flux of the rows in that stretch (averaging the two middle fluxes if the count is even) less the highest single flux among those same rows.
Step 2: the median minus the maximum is -2.8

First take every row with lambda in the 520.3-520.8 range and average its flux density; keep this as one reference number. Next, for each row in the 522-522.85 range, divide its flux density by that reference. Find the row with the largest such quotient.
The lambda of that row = 522.545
